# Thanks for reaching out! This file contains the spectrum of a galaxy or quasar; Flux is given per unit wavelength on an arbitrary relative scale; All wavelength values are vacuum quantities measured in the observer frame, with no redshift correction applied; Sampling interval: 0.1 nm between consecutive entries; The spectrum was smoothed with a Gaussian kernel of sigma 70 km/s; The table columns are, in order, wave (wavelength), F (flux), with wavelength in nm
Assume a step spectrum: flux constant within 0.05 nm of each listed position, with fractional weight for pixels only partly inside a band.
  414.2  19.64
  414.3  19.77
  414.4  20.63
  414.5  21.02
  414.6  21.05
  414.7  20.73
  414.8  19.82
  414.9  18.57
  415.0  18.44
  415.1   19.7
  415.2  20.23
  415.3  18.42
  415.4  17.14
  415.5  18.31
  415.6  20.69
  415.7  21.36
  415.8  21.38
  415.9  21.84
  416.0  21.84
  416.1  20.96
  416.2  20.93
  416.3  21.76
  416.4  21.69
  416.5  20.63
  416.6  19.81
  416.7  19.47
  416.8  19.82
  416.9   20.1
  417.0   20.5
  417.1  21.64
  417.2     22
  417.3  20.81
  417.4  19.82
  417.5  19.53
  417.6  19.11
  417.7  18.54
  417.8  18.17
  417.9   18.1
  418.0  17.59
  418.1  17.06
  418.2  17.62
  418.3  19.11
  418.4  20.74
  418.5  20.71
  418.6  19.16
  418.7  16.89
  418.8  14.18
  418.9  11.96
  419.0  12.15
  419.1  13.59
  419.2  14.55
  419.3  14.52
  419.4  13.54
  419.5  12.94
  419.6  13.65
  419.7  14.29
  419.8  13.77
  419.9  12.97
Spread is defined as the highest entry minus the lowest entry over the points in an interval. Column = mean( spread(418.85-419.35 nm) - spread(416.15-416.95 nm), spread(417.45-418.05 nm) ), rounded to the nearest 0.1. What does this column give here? 1.1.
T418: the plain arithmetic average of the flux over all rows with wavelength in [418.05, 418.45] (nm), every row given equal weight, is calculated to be 18.6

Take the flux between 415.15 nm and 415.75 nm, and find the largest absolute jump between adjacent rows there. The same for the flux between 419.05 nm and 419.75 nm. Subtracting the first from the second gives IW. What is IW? -1.4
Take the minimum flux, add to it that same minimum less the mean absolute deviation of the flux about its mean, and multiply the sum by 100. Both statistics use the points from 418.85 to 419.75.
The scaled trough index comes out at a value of 2318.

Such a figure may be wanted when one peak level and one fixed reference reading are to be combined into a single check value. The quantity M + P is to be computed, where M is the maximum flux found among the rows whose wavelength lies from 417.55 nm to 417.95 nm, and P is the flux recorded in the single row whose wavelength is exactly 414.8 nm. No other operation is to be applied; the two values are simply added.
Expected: 38.9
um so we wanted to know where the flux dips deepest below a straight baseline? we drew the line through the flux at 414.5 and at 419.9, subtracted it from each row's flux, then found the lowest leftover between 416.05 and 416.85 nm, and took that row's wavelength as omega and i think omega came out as 416.7 nm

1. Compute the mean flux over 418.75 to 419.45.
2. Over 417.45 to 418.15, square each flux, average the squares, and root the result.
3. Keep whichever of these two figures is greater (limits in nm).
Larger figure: 18.3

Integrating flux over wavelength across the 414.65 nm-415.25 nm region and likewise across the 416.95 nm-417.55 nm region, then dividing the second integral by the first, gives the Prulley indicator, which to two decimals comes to 1.06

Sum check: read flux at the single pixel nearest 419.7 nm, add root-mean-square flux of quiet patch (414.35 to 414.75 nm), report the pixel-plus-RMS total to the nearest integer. 35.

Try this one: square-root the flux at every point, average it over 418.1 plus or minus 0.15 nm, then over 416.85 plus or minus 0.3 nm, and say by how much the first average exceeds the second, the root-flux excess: -0.3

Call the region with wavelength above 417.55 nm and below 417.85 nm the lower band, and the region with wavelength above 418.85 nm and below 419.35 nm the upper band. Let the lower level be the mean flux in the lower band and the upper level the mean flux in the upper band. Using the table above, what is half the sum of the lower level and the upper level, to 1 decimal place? 16.0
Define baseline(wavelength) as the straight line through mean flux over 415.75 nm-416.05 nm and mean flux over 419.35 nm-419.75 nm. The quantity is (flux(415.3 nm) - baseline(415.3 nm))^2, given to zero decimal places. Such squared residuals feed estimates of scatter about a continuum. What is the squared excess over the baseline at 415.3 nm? 21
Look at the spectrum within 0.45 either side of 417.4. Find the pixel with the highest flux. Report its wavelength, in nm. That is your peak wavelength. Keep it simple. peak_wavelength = 417.2 nm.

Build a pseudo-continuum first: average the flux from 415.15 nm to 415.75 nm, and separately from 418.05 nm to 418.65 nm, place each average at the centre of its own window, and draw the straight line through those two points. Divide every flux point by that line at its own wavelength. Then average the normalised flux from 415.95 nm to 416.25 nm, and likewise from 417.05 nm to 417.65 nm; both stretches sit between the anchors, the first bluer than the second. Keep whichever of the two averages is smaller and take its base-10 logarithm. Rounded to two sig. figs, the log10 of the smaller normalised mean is 0.029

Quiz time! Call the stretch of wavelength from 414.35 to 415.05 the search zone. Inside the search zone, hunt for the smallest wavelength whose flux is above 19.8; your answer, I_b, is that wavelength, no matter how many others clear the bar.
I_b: 414.4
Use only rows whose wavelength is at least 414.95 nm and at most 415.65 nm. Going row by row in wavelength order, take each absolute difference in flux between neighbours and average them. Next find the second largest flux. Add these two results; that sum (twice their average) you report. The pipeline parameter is 21.6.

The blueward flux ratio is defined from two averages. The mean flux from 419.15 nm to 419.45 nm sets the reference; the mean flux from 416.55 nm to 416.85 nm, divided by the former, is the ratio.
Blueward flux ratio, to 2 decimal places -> 1.39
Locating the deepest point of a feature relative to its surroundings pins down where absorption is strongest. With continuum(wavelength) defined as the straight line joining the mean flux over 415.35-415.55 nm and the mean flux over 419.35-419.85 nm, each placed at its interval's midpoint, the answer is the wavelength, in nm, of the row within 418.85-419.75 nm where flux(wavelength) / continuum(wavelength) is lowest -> 418.9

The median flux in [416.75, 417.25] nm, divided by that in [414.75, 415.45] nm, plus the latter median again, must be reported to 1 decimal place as 19.7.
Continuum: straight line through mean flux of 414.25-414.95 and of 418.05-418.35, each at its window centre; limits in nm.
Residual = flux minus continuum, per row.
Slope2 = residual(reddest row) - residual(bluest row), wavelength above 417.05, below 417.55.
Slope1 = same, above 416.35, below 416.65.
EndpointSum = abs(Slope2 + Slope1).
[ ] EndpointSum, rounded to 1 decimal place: 3.6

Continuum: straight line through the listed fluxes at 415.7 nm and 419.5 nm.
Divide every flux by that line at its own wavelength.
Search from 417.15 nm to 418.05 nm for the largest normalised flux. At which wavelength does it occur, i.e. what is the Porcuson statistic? 417.2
